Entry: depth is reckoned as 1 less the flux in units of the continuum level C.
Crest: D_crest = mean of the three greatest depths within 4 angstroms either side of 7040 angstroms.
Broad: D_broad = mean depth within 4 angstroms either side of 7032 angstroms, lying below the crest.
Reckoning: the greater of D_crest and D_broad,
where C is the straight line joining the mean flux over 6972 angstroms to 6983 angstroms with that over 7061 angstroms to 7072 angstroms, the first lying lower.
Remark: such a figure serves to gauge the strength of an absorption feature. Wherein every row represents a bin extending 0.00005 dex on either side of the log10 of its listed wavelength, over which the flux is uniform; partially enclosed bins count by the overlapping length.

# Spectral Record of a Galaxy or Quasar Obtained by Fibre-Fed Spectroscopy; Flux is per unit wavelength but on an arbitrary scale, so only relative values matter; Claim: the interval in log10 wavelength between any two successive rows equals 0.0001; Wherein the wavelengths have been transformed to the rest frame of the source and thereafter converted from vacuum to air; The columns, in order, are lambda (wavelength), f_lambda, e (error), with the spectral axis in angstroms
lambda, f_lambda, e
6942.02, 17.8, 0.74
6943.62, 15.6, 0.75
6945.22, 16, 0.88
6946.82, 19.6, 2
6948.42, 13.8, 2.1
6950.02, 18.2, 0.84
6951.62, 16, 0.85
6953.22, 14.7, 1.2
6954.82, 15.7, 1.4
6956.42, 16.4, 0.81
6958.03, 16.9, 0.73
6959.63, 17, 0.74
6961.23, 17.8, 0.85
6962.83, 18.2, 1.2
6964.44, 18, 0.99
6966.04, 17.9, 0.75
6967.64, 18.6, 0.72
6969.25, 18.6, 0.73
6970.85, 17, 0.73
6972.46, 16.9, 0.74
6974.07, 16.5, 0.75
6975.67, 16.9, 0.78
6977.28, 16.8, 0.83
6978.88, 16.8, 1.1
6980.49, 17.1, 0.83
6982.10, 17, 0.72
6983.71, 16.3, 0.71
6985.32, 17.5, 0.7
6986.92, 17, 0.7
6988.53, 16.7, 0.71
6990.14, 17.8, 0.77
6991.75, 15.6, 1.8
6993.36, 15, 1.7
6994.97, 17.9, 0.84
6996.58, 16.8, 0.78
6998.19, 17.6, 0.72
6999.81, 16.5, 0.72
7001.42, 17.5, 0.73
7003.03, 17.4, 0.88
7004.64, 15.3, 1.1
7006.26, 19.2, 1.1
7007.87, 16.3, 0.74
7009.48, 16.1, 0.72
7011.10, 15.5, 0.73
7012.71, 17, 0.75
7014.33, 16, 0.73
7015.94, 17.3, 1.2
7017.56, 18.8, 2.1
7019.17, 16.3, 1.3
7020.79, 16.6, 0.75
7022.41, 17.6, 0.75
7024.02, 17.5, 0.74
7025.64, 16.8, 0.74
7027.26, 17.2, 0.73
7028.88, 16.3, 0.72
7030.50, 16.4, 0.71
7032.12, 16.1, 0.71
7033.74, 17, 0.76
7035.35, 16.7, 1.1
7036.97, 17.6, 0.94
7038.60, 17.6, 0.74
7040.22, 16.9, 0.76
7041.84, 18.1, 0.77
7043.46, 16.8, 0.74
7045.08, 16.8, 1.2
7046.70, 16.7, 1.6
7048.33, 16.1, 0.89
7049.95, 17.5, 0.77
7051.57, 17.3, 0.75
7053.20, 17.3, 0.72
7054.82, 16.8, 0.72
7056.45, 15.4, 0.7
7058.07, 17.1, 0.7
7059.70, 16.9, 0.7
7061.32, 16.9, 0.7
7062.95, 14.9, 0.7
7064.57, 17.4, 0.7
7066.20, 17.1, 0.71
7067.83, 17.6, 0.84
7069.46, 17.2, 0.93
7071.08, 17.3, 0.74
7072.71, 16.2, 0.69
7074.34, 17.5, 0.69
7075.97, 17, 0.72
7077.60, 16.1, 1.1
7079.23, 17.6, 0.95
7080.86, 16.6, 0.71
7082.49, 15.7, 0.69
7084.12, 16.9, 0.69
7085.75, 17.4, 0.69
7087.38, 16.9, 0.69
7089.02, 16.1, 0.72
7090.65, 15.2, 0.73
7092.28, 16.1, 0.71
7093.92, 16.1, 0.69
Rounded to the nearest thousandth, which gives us 0.023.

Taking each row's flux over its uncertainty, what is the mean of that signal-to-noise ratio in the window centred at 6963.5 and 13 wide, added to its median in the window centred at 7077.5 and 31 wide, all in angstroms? 45.3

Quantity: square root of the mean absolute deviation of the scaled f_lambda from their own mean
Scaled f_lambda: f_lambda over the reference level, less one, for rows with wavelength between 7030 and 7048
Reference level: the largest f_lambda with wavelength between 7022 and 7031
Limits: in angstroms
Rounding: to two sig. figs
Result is 0.16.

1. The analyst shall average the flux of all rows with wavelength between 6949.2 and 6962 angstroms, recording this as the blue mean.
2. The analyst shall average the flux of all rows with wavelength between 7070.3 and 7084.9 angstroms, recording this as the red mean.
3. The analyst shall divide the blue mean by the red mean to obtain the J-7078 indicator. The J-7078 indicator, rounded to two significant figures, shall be 0.99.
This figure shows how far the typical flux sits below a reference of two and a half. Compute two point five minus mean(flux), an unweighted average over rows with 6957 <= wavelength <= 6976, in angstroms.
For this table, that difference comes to -15.0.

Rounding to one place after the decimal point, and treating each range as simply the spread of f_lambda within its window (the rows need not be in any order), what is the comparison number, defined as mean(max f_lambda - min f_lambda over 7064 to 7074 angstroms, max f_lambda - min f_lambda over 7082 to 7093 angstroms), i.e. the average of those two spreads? 1.8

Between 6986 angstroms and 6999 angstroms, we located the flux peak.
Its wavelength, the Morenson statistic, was 6994.97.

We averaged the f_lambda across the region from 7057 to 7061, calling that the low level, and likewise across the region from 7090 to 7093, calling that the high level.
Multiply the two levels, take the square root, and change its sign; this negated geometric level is -16.3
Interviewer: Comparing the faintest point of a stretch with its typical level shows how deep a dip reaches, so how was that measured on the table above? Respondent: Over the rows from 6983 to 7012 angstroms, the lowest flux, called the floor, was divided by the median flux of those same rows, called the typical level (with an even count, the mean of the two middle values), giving 0.896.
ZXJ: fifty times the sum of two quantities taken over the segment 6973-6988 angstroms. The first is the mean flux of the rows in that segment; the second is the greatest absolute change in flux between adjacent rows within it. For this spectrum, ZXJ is 904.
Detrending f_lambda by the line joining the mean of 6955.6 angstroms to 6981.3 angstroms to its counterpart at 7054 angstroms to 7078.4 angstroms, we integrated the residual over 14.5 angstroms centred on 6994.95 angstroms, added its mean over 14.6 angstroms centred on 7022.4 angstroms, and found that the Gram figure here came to -5.1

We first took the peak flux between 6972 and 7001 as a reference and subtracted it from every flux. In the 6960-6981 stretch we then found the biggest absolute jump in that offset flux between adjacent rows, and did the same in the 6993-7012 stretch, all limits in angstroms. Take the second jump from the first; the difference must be -2.3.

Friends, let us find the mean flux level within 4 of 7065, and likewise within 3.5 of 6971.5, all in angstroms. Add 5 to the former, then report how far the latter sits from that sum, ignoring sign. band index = 4.5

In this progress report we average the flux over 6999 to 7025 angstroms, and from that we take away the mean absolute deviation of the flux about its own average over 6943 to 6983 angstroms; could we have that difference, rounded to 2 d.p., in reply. 16.01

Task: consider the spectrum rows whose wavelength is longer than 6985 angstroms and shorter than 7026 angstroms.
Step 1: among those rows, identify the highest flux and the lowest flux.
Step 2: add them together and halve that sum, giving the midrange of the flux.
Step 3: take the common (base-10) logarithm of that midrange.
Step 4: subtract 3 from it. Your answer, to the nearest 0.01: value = -1.77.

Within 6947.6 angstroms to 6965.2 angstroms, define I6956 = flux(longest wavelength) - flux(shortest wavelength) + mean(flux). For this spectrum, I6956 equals 20.8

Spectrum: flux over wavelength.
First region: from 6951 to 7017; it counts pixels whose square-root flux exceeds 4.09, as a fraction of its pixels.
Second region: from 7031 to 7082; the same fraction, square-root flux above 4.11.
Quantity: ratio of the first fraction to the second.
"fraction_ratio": 1.03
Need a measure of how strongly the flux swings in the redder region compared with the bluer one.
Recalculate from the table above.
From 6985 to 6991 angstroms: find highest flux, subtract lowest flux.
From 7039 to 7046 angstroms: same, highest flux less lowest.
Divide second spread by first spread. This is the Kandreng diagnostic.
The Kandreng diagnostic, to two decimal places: 1.18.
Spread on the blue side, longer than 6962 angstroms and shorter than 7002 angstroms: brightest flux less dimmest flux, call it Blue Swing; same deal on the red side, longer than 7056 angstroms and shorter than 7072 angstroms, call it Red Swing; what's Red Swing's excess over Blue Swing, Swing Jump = -0.90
